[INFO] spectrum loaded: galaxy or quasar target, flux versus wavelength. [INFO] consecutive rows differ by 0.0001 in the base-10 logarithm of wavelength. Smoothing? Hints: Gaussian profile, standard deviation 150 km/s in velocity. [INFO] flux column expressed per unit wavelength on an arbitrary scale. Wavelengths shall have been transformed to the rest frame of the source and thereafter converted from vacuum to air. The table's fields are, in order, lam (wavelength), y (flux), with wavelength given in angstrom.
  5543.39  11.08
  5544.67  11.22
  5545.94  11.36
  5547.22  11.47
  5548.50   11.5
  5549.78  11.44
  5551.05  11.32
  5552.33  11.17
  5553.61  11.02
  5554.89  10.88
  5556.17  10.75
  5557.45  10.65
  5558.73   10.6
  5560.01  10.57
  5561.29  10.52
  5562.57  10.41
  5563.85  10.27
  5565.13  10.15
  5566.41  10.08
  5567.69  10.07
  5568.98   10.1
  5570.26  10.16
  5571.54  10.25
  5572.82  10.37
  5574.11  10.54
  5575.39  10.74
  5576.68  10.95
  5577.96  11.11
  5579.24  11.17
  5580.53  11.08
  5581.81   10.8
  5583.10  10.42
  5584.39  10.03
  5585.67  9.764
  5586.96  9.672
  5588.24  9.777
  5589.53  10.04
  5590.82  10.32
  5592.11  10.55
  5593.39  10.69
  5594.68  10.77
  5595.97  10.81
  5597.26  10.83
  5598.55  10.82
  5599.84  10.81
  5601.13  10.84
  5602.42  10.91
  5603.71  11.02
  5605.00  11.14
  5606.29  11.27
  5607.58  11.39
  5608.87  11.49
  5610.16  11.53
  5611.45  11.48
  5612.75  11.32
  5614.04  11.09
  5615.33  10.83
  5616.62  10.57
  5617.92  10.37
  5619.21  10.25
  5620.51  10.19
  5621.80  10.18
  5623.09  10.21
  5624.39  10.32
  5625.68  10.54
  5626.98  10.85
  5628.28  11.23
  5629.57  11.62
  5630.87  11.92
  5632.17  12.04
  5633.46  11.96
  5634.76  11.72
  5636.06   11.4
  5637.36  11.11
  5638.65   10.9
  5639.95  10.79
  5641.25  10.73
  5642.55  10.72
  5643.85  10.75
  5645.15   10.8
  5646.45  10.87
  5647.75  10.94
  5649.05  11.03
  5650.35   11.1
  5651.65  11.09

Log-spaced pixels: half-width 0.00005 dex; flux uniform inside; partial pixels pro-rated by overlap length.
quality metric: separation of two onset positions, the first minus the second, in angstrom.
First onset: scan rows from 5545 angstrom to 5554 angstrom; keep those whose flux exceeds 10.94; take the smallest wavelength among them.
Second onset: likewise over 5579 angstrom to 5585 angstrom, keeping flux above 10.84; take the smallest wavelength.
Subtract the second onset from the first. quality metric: -33.3 angstrom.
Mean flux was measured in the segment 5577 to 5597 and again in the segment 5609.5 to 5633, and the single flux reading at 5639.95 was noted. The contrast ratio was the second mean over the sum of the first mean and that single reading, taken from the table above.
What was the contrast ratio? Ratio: 0.514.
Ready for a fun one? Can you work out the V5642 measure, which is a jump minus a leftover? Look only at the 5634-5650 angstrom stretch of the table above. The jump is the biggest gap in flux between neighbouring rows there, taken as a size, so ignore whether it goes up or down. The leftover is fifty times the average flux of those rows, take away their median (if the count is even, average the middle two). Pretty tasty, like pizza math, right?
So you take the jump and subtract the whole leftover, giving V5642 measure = -538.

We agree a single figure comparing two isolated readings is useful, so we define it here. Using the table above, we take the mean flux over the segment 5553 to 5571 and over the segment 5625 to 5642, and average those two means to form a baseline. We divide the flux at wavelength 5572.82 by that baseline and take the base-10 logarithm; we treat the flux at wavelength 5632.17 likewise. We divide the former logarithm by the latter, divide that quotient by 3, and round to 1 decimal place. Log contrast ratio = -0.2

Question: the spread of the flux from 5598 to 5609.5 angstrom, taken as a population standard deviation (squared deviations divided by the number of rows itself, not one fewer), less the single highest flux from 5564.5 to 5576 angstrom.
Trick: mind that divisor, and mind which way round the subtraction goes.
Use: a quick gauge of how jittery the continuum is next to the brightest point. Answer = -10.5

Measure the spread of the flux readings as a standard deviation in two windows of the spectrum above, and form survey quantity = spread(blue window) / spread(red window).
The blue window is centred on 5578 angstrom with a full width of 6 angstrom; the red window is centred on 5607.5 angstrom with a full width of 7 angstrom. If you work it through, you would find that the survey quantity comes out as 1.07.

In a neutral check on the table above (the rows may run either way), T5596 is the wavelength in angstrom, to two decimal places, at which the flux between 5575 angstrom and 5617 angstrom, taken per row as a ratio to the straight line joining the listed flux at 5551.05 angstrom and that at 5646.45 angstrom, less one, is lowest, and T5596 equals 5586.96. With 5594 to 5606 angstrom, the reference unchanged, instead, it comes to 5594.68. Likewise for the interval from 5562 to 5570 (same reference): 5567.69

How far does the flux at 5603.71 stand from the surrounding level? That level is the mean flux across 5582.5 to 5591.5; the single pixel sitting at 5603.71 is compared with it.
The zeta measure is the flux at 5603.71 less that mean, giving 1.0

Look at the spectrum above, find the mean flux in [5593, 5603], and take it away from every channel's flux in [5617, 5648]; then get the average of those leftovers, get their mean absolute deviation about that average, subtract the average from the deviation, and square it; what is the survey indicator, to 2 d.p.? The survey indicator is 0.11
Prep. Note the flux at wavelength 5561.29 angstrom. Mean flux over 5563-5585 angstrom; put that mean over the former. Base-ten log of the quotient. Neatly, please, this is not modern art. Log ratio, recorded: -0.001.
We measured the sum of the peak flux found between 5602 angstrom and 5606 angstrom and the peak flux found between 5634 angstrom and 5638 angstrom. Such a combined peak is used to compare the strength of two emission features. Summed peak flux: 22.9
